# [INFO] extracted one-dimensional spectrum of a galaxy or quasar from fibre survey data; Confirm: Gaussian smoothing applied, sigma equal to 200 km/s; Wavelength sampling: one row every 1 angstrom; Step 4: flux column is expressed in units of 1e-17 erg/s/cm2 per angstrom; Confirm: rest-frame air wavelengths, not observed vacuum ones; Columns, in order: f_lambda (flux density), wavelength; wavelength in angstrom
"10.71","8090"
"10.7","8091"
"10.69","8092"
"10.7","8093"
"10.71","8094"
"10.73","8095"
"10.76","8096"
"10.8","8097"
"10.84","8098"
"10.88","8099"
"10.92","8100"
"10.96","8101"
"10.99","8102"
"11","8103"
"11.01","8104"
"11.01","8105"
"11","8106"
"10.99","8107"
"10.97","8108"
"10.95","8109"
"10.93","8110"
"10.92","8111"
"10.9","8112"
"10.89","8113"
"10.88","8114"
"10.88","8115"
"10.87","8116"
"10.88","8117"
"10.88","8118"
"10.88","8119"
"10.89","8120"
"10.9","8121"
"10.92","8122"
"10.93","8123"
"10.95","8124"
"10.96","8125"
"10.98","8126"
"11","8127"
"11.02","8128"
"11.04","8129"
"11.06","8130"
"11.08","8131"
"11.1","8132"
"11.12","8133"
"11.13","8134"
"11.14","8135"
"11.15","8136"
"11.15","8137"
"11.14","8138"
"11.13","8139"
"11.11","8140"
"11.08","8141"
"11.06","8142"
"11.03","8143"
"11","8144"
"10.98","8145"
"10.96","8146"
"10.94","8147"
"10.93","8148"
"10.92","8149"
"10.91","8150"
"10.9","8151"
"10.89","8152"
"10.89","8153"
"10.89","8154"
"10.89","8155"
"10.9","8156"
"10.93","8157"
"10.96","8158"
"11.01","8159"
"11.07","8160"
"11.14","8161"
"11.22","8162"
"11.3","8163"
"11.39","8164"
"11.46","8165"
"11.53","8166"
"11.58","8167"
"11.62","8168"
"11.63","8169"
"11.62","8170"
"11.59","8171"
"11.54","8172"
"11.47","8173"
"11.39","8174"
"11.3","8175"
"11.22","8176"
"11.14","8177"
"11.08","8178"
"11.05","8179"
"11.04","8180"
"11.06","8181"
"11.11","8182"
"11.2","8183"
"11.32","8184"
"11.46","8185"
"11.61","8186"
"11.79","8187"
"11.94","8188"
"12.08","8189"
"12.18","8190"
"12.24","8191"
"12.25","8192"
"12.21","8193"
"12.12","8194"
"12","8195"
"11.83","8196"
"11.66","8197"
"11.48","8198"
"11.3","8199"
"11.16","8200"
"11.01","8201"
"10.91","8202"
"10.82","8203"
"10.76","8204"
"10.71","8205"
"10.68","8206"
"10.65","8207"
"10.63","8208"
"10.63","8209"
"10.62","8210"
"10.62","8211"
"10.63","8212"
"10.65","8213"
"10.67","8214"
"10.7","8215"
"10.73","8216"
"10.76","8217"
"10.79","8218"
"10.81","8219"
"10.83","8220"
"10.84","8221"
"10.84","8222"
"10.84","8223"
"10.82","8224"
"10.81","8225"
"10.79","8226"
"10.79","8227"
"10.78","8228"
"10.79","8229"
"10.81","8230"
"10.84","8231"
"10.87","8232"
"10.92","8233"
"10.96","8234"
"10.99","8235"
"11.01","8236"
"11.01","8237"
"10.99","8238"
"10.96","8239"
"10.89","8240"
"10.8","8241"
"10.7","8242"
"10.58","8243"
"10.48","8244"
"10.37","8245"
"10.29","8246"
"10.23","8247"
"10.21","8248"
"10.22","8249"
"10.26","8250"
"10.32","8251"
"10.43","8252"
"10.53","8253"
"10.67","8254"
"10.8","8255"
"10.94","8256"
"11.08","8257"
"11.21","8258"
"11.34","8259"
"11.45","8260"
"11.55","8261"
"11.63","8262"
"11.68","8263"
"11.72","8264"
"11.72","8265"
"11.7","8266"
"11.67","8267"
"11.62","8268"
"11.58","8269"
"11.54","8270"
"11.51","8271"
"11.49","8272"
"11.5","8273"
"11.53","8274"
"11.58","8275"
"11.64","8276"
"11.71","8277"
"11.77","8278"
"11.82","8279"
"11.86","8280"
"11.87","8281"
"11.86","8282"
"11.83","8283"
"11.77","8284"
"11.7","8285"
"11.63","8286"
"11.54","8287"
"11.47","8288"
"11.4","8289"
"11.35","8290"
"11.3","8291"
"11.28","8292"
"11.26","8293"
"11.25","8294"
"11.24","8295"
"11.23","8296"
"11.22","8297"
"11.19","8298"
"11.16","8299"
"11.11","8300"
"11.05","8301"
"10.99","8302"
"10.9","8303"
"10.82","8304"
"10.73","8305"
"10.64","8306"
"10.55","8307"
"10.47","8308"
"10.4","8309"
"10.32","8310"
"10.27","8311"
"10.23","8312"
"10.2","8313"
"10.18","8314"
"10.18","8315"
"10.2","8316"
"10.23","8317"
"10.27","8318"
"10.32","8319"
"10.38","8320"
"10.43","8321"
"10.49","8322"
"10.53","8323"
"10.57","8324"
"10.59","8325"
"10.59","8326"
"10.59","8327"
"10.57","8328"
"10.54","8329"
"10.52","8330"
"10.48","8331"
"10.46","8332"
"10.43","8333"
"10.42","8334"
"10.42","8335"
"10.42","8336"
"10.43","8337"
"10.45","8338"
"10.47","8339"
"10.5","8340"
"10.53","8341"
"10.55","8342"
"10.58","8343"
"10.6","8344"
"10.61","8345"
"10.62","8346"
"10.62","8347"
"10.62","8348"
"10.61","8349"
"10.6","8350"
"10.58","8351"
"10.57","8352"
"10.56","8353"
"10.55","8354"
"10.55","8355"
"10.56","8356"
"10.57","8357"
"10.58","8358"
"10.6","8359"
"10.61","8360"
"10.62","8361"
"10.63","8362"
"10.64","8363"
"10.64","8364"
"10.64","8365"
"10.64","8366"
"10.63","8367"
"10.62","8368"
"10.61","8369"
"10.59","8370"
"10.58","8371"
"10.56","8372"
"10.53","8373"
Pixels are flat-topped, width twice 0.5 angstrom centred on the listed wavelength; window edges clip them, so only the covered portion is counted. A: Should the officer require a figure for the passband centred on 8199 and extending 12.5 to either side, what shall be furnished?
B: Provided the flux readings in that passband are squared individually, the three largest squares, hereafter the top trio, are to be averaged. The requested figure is 150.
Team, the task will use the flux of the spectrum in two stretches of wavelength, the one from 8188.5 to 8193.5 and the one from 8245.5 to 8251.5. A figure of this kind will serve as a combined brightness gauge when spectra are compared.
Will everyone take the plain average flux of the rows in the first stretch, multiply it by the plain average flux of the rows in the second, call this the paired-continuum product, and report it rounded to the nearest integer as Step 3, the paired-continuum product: 125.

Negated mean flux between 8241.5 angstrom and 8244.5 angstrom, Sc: -10.6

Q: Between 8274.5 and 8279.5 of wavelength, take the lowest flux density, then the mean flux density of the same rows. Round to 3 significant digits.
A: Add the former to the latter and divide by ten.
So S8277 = 2.33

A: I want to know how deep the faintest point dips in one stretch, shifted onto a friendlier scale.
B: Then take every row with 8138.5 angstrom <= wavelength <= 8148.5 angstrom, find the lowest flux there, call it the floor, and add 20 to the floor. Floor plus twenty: 30.9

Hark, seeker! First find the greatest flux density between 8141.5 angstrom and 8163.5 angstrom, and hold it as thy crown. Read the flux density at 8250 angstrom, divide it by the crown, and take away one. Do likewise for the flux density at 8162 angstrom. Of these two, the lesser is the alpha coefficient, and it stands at -0.09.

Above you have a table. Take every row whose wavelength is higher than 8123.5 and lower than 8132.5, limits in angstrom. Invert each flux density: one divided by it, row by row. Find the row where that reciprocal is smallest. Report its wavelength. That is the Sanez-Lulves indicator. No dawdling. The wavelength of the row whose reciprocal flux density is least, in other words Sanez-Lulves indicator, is 8132 angstrom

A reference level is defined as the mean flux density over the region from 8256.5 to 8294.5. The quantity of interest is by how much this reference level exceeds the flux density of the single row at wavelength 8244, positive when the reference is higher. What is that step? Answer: 1.08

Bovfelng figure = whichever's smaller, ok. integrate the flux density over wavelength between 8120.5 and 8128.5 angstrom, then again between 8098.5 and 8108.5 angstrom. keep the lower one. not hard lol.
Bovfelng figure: 88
